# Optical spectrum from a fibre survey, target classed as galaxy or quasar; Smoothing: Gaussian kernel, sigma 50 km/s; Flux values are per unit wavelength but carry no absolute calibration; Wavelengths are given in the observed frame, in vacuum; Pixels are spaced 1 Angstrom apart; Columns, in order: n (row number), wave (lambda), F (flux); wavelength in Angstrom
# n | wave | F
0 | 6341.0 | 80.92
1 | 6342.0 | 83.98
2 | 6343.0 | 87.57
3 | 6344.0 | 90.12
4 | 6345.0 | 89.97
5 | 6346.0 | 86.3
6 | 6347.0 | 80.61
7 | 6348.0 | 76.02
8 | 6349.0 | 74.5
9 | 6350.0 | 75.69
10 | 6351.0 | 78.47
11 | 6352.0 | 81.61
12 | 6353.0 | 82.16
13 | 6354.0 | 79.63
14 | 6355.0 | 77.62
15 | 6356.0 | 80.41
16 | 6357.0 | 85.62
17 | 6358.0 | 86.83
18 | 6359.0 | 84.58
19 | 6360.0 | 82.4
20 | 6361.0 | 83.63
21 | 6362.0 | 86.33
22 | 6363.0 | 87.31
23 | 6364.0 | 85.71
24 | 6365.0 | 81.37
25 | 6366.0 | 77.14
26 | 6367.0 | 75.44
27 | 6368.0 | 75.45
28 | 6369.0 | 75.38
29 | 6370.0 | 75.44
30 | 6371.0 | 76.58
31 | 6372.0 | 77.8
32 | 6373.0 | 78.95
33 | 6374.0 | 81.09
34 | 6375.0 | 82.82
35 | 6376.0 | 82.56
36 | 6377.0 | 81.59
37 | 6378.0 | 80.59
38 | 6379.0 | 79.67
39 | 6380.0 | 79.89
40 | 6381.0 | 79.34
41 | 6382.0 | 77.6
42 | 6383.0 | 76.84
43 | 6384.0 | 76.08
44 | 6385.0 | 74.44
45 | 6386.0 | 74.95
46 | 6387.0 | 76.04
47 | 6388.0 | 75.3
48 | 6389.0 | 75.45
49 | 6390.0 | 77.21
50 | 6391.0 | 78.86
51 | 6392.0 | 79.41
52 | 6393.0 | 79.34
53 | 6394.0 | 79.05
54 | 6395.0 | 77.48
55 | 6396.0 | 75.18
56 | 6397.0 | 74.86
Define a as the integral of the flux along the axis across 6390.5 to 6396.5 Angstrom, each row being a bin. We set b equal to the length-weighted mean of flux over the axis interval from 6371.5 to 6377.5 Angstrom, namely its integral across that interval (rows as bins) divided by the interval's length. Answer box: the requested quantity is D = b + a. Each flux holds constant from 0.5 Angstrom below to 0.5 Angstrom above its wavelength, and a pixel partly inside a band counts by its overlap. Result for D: 550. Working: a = 469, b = 81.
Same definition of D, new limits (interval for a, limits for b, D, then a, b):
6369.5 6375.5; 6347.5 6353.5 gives 551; 473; 78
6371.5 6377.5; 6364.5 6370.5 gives 562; 485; 77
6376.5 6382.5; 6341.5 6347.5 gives 565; 479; 86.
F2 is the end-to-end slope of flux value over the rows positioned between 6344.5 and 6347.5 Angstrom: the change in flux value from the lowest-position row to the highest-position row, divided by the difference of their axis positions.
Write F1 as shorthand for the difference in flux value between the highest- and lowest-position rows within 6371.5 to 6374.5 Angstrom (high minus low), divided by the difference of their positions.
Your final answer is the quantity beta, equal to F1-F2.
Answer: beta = 6.3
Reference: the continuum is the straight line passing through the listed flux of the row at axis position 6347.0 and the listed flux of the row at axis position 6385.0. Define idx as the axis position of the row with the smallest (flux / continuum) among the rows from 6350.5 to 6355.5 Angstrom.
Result 6355.0 Angstrom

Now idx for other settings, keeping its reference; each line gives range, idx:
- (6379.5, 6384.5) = 6384.0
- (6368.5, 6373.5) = 6369.0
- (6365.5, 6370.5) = 6367.0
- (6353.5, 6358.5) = 6355.0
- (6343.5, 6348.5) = 6348.0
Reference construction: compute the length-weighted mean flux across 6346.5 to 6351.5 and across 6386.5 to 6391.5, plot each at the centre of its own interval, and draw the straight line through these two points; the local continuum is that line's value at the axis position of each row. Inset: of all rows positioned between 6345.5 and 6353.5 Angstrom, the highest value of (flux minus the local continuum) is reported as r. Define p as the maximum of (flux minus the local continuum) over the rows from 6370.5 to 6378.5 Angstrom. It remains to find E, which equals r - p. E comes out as 3.1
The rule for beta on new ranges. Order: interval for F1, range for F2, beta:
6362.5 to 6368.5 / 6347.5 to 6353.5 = -3.6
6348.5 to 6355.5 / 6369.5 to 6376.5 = -0.7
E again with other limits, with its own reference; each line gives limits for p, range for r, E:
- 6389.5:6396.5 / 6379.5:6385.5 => 0.3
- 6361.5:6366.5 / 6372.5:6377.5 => -4.3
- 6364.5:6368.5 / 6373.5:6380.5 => 1.6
